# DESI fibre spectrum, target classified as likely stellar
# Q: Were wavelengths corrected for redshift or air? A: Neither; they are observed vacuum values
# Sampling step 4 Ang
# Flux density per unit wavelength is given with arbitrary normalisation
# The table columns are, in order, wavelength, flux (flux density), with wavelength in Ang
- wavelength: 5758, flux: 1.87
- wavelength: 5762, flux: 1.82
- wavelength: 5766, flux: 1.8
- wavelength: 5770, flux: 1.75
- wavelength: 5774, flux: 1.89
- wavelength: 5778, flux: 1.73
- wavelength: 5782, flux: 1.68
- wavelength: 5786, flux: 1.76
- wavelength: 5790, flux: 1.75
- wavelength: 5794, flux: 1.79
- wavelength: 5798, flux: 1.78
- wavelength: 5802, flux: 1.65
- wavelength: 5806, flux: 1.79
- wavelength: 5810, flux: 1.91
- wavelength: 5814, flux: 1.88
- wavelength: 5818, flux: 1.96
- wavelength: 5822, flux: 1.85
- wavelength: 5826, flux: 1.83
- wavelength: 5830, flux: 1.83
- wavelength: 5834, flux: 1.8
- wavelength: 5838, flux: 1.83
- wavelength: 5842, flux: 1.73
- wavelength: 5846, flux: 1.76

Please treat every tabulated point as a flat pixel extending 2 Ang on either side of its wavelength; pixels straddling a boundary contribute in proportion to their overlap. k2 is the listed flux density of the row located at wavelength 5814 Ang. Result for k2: 1.88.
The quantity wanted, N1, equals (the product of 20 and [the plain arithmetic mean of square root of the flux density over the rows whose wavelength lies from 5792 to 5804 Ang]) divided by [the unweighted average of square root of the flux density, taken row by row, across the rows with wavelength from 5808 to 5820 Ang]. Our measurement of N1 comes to 19.1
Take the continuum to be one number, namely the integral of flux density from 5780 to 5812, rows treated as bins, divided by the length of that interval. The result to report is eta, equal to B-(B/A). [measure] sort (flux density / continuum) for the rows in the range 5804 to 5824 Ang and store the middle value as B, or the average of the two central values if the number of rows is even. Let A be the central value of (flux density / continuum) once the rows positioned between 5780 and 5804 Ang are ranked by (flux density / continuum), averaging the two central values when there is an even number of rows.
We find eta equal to -0.005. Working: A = 0.995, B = 1.07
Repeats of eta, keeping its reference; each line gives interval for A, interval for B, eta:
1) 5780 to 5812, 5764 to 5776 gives 0.004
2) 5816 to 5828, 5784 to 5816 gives 0.047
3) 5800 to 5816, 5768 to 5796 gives 0.039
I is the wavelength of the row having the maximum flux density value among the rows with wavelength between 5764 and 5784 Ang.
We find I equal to 5774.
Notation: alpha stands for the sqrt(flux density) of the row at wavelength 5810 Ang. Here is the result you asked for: 1.38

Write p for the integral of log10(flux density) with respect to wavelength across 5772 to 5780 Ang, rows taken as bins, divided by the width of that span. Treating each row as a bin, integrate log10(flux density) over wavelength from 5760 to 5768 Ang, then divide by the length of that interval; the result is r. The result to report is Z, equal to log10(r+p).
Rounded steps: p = 0.257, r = 0.258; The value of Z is -0.288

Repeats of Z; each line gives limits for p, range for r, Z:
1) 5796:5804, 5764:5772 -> -0.316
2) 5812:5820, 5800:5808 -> -0.285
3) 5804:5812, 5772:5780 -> -0.281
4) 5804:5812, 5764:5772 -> -0.287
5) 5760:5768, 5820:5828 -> -0.282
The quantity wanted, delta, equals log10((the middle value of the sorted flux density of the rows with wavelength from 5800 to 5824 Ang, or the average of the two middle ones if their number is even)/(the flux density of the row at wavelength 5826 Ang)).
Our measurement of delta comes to 0.008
